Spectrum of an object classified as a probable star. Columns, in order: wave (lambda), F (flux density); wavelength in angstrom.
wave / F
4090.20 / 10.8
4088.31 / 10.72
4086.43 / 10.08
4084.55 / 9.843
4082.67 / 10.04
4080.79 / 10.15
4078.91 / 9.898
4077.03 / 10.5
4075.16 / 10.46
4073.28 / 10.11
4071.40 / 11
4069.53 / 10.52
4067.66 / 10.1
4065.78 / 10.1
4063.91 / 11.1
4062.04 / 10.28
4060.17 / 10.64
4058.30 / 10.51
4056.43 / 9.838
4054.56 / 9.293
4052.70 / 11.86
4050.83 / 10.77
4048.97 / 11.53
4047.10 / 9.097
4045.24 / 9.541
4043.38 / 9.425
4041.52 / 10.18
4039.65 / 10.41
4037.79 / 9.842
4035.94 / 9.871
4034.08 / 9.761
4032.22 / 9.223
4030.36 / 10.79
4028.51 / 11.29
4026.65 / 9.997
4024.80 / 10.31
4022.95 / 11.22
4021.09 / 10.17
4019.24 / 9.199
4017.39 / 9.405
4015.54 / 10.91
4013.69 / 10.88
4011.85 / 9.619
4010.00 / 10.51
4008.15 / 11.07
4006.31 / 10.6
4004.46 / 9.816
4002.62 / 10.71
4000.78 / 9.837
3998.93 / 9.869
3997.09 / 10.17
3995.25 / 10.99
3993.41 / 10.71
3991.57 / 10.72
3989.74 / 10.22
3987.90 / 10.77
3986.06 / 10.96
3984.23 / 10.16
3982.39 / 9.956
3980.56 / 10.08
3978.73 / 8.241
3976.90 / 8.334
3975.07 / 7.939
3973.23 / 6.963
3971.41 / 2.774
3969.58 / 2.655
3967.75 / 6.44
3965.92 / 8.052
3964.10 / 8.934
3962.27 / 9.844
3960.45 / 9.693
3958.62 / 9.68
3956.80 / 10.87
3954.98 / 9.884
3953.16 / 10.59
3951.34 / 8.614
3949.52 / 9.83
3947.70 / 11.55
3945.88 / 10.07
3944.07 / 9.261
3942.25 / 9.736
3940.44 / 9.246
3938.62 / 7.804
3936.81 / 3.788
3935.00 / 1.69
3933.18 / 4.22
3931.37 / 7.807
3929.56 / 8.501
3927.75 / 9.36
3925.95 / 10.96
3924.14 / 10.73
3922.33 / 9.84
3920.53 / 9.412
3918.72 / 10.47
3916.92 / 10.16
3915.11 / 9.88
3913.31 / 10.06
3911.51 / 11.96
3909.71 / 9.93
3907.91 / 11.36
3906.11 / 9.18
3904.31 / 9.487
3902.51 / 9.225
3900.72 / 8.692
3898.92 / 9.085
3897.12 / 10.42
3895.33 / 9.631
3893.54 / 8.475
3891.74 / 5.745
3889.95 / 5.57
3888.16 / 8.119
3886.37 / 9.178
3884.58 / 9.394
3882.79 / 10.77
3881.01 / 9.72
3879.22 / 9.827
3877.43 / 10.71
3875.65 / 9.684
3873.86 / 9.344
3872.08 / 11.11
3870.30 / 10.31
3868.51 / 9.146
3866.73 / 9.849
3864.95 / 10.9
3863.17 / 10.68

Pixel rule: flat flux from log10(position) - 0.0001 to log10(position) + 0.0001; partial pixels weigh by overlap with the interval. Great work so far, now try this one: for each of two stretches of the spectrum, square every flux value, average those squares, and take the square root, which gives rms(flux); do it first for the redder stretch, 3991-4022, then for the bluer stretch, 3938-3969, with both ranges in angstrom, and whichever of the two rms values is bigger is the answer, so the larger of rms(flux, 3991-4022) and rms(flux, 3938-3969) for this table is 10.3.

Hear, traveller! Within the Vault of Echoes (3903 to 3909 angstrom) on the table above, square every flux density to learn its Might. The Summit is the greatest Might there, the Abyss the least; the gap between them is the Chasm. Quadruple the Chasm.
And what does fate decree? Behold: 179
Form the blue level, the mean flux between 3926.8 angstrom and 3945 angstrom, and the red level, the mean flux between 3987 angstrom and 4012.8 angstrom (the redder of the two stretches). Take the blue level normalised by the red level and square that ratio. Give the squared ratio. 0.47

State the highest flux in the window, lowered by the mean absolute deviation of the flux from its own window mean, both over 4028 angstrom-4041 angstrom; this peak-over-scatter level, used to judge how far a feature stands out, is 10.7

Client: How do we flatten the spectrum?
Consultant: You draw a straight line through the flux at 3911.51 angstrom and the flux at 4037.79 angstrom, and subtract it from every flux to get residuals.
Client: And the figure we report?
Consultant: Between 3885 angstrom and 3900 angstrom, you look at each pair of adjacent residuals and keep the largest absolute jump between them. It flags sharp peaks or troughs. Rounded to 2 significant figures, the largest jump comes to 2.8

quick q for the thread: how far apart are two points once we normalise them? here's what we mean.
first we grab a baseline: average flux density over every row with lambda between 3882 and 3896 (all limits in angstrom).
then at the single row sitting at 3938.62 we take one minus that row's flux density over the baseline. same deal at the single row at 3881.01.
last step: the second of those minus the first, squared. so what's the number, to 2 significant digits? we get 0.053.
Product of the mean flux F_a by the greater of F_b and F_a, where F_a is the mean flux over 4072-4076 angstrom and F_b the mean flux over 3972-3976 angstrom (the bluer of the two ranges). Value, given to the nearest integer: 106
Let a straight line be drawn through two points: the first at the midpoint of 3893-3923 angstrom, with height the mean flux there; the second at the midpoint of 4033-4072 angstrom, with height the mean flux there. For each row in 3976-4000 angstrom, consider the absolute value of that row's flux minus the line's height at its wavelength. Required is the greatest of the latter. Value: 1.8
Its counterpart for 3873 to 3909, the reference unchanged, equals 4.2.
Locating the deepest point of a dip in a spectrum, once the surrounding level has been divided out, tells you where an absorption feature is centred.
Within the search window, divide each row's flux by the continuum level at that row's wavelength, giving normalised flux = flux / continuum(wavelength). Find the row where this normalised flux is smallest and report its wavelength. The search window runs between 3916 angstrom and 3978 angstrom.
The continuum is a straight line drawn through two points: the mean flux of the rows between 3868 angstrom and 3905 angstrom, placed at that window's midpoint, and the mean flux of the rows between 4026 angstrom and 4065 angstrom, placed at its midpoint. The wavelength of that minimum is 3935.00 angstrom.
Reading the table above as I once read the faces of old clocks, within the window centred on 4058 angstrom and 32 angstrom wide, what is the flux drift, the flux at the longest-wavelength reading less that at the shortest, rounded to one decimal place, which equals 0.7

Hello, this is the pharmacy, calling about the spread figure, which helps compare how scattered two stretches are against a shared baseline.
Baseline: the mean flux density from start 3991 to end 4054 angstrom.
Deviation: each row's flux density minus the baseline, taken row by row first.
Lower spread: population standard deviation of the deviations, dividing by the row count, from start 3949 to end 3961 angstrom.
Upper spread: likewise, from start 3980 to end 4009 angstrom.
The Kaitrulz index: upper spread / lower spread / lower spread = 1.0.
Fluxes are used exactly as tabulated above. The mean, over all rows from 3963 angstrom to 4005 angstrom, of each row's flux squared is 85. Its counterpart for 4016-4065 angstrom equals 105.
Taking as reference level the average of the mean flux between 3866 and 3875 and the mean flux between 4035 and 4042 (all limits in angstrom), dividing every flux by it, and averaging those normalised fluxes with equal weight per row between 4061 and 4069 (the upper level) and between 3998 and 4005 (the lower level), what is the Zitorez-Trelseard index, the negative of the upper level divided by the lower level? -1.03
